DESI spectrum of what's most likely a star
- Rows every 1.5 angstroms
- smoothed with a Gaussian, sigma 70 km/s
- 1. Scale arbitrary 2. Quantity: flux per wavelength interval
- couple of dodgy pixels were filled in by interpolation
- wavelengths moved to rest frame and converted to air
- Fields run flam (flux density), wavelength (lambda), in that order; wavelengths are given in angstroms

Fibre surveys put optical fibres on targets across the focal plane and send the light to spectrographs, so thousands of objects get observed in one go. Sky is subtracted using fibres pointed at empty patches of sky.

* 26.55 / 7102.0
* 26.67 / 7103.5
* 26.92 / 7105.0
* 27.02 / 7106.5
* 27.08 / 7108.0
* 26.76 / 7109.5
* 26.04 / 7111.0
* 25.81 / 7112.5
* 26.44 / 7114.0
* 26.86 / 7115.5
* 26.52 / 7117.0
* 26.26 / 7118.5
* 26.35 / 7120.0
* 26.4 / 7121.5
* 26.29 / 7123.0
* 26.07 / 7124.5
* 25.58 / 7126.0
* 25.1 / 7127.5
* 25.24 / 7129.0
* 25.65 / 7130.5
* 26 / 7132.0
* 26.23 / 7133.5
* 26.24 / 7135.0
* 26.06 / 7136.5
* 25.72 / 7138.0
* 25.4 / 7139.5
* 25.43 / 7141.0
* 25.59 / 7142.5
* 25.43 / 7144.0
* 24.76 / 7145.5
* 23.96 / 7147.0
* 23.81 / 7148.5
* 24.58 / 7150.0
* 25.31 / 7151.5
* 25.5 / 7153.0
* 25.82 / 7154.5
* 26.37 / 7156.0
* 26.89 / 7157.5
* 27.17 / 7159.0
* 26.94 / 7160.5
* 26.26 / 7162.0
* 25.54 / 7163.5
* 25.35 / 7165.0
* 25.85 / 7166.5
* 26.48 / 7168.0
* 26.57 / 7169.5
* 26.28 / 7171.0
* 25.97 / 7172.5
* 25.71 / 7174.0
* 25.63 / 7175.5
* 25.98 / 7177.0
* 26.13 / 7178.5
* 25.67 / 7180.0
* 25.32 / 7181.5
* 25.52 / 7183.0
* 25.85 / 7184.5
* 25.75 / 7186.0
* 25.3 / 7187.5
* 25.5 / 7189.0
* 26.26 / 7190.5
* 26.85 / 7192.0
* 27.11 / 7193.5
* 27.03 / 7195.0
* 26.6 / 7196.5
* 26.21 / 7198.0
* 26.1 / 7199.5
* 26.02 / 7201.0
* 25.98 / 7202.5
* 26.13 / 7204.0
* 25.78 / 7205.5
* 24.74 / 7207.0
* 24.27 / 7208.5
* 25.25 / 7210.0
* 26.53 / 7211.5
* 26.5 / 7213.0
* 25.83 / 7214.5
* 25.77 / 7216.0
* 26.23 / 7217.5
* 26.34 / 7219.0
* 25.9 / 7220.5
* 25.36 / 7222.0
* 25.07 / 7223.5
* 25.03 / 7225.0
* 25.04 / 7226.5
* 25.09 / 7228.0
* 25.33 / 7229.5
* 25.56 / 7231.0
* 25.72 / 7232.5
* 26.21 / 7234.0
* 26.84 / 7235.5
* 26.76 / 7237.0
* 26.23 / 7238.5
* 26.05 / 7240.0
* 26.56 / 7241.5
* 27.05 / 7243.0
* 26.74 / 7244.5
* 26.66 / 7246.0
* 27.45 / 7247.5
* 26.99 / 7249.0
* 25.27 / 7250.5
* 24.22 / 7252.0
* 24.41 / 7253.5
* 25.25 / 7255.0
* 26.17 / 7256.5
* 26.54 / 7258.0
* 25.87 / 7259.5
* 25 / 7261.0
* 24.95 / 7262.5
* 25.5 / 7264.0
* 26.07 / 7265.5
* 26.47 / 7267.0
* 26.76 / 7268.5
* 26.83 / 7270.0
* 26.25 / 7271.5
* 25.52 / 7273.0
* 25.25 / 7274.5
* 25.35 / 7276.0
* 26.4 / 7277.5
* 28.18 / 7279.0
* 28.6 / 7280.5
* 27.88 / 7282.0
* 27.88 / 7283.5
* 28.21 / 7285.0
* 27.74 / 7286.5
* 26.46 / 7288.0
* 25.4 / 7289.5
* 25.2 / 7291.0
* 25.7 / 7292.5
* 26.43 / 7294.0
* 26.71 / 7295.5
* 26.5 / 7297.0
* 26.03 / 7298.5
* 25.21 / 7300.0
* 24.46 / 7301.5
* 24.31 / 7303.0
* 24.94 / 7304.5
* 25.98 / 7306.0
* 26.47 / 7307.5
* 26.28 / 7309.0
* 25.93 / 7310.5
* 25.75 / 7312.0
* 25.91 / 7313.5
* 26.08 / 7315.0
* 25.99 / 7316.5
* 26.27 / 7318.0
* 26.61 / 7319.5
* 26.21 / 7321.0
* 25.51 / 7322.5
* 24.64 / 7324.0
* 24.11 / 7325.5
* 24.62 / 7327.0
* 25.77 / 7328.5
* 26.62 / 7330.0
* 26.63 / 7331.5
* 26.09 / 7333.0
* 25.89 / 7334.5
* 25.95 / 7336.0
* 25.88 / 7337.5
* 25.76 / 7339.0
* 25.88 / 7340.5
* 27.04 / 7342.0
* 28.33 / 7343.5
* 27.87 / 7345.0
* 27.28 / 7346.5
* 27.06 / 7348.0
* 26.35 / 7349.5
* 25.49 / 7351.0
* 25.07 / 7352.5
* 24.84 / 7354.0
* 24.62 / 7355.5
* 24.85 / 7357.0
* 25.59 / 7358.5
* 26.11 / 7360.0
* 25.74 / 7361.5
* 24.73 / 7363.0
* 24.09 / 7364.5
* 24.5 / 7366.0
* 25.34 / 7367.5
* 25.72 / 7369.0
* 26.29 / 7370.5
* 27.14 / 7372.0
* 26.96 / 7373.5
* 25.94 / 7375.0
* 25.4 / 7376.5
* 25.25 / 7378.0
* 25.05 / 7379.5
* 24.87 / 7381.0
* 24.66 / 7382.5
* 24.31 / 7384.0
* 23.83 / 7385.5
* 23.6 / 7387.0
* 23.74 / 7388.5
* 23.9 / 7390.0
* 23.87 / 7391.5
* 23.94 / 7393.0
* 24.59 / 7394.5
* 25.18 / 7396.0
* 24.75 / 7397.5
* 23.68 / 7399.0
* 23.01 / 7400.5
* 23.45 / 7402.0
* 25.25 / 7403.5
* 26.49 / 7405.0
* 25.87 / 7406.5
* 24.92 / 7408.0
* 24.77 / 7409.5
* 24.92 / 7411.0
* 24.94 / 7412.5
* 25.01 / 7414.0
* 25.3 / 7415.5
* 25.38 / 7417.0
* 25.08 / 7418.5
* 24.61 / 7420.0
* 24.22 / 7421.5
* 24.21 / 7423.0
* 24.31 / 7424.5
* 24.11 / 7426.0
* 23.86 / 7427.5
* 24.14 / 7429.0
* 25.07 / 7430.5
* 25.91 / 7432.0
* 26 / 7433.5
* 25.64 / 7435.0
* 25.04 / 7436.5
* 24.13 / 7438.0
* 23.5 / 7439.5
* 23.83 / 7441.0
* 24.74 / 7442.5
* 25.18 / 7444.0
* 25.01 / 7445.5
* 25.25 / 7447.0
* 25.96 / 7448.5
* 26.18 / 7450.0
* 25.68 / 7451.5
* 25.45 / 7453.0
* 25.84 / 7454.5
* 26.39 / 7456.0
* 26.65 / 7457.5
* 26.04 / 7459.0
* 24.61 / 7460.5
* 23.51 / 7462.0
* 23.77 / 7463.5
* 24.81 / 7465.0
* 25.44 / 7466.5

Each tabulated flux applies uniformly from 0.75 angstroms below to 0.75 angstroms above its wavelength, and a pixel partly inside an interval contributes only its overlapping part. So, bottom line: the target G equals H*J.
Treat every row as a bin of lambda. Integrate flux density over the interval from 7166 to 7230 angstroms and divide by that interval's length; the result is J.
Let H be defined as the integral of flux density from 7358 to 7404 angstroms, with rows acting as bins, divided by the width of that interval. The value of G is 643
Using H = 24.8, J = 25.9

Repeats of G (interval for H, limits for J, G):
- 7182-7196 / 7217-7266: 676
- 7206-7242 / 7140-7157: 648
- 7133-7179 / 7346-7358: 661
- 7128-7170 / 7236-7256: 672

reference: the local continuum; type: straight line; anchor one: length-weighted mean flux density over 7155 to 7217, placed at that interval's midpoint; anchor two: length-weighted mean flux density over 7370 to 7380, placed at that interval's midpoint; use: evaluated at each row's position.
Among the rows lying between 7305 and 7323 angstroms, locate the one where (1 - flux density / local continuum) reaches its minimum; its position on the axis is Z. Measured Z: 7319.5 angstroms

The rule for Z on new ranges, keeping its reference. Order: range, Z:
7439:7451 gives 7450.0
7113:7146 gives 7115.5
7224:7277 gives 7247.5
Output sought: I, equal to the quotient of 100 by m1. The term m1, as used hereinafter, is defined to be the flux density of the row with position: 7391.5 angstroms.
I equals 4.2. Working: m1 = 23.87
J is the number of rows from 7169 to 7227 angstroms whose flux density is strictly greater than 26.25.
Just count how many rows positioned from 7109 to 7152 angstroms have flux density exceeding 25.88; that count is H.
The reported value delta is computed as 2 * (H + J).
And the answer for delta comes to 48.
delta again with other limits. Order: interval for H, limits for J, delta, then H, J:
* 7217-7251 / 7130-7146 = 28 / 14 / 0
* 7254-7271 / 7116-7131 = 22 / 6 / 5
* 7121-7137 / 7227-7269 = 36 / 7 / 11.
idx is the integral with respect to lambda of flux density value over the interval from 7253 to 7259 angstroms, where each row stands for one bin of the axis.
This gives 154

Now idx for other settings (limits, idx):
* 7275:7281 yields 162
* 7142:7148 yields 149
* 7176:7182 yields 155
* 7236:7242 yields 158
